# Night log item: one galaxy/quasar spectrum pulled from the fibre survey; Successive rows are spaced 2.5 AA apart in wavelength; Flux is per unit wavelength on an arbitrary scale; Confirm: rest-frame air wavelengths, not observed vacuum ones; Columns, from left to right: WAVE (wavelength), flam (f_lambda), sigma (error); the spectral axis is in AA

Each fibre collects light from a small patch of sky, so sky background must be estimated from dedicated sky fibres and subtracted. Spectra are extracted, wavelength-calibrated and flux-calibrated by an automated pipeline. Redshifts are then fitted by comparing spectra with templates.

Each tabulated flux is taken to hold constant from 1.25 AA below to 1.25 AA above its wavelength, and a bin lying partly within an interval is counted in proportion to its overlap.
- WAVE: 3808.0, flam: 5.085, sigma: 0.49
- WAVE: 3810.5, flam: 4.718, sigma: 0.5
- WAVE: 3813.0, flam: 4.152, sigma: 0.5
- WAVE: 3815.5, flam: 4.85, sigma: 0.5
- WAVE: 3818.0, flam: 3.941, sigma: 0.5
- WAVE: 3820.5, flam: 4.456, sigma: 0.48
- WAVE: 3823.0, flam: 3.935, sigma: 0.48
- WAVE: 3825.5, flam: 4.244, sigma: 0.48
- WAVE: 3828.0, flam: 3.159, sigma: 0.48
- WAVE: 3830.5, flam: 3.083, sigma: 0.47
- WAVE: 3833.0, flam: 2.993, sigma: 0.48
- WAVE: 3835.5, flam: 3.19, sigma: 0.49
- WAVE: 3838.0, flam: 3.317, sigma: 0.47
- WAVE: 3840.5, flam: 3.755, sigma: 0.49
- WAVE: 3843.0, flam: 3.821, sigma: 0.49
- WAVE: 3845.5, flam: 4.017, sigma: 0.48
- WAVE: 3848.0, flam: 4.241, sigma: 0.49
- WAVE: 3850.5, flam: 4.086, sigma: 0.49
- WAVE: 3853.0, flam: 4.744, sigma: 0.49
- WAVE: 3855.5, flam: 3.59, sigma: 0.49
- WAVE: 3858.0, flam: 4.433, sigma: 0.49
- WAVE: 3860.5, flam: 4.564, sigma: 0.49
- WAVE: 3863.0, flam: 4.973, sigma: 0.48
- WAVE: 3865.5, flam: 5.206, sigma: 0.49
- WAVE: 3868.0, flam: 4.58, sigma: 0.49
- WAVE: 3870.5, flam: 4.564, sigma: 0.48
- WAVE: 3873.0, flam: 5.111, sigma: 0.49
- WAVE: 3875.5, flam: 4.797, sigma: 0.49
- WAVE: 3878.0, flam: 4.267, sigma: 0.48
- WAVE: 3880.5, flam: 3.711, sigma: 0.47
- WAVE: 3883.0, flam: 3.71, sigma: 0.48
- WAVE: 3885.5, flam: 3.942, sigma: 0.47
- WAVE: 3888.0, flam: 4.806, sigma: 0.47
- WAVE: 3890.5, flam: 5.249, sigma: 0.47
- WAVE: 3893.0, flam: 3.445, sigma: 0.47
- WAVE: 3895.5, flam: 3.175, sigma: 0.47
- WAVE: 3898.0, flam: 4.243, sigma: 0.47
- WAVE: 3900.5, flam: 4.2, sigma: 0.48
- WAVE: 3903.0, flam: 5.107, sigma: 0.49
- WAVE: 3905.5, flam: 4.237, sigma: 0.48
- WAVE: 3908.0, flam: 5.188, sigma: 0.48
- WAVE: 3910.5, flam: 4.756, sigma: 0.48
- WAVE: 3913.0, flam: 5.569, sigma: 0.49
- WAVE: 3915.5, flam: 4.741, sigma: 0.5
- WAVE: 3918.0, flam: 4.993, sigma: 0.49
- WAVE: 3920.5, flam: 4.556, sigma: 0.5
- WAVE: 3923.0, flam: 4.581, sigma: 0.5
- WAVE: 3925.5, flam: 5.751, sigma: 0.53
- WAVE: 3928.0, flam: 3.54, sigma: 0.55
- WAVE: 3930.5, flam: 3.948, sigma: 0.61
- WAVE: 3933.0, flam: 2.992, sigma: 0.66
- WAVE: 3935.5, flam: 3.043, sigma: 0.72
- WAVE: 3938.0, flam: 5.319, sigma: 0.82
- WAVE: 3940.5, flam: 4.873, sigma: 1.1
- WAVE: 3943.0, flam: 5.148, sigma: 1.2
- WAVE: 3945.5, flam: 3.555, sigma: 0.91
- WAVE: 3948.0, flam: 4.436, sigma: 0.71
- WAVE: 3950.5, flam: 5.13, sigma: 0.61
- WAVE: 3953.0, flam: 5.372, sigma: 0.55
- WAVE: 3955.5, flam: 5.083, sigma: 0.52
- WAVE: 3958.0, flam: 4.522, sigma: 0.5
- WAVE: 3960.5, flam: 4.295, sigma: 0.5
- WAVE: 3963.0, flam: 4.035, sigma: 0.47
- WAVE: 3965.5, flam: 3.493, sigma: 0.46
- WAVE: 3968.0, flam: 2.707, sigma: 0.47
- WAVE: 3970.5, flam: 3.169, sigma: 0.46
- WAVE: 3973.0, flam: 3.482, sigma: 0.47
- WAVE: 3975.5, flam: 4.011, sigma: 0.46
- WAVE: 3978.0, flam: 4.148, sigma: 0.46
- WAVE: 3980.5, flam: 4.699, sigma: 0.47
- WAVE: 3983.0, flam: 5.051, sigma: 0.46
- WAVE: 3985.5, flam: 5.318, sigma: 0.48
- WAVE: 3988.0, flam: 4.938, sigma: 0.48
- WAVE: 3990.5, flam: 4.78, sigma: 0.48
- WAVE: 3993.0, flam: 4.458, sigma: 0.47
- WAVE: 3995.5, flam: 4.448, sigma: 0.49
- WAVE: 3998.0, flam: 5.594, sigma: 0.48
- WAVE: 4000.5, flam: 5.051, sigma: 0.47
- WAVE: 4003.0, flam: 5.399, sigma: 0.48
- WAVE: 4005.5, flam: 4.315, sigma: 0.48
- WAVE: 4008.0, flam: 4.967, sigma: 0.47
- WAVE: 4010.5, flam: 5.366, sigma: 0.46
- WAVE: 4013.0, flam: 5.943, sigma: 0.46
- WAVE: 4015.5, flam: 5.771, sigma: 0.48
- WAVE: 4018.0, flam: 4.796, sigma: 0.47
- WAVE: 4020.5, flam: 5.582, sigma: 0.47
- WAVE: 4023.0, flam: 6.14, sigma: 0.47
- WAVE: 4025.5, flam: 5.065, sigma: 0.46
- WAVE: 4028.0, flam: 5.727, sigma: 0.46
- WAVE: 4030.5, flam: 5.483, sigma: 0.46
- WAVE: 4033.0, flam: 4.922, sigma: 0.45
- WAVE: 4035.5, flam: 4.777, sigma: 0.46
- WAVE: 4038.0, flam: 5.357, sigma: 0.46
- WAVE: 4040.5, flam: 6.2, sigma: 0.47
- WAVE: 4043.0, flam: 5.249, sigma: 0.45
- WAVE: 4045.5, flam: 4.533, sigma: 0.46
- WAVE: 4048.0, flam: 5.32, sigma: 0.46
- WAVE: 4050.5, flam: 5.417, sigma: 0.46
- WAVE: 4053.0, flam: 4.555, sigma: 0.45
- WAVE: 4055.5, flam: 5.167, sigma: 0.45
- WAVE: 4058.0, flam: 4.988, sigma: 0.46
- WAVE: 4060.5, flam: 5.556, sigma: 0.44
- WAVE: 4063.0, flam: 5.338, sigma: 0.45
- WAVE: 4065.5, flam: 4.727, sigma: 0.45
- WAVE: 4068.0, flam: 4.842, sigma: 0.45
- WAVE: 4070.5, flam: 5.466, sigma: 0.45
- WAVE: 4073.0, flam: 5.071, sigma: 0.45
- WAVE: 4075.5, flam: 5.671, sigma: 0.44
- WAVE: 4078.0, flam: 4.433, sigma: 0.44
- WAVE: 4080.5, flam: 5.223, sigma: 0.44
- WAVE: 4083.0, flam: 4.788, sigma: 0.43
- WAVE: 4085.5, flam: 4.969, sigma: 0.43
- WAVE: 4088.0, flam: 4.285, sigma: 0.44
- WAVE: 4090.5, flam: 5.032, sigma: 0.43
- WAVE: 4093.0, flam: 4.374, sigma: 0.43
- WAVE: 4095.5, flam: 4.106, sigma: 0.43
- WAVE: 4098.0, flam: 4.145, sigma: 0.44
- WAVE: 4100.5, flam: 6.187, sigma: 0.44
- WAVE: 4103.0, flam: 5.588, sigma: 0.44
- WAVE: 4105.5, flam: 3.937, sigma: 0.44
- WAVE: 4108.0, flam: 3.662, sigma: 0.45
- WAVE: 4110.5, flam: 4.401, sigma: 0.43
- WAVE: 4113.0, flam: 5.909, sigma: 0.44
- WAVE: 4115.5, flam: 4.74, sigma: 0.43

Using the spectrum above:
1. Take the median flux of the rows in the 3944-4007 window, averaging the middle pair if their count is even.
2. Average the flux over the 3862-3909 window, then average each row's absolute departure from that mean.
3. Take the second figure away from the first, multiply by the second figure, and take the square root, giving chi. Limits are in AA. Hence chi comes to 1.5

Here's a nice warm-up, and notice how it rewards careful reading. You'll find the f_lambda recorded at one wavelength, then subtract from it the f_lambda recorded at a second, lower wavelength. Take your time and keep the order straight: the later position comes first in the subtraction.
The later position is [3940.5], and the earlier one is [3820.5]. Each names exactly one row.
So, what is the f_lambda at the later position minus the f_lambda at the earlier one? 0.4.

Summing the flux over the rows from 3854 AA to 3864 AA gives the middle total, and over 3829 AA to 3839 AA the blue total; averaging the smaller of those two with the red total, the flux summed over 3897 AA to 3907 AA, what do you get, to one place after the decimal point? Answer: 15.2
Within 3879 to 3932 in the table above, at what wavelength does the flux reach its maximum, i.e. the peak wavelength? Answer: 3925.5 AA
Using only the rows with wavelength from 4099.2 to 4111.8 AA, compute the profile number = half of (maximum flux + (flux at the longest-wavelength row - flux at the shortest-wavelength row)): 2.2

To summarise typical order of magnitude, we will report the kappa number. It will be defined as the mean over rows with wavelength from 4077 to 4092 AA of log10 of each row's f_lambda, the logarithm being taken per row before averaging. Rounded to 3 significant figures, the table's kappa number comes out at 0.679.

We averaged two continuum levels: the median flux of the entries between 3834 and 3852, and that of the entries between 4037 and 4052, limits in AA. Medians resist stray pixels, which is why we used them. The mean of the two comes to 4.58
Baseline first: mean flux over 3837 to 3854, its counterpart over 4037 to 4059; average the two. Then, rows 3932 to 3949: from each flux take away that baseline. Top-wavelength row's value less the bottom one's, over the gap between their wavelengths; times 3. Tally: 0.29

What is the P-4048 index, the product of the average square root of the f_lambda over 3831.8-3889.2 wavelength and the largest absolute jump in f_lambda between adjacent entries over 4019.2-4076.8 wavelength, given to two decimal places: 2.20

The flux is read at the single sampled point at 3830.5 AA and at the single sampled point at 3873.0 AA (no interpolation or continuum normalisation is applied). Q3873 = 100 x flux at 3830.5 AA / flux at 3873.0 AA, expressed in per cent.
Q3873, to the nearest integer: 60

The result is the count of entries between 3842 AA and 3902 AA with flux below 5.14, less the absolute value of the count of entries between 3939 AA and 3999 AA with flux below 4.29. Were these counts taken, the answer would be 14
